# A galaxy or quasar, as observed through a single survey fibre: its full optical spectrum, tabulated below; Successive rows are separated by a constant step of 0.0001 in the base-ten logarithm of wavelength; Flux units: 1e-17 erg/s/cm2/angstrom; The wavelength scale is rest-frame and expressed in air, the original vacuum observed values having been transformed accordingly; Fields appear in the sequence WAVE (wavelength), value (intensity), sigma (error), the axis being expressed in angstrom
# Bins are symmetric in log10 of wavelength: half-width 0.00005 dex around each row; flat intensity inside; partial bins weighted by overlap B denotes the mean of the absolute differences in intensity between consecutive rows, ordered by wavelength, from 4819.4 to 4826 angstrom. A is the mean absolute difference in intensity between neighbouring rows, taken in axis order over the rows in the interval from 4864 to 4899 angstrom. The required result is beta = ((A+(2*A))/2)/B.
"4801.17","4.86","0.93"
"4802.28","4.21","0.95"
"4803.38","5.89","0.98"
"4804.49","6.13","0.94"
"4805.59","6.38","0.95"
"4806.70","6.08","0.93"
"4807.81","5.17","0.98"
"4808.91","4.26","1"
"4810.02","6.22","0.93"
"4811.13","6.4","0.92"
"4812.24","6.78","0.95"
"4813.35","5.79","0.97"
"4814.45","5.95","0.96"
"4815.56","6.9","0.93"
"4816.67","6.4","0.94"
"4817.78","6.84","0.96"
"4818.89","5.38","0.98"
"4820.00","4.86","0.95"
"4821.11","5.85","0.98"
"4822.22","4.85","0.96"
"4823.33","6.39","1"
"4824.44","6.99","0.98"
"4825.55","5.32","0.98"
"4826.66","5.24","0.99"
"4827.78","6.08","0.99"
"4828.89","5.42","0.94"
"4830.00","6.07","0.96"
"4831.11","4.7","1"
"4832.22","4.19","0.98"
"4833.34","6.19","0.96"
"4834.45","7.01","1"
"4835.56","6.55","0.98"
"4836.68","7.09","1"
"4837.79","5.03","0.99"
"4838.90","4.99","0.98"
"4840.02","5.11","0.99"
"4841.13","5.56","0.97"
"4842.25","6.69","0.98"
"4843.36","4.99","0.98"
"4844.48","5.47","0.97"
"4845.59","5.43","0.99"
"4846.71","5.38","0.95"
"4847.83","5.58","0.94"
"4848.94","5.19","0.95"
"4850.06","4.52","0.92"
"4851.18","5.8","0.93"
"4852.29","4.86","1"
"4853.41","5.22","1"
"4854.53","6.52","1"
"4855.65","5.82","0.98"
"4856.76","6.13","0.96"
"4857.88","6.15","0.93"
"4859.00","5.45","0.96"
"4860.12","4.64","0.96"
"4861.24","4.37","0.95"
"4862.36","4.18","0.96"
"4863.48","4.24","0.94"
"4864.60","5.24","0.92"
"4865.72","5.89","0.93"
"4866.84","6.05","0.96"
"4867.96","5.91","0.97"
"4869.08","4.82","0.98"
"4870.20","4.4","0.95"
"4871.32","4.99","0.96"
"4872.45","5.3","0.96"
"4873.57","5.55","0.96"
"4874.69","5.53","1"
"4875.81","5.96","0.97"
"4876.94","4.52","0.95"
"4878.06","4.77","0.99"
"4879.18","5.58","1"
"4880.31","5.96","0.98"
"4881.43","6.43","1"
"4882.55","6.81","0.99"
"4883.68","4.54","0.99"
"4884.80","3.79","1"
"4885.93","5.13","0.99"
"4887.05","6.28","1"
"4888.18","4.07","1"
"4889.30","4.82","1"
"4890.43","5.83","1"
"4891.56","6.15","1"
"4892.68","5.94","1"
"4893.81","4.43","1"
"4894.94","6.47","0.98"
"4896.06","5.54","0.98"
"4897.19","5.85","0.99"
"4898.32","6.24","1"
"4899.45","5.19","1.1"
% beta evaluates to 1.0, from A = 0.77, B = 1.2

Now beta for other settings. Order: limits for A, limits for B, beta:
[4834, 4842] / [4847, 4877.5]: 1.6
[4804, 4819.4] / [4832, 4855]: 1.4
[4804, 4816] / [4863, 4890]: 1.4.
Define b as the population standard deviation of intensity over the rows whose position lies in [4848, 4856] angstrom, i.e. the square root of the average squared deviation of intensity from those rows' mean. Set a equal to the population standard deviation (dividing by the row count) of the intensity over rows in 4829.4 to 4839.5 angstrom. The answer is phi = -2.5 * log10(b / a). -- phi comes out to 0.5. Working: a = 1.00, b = 0.62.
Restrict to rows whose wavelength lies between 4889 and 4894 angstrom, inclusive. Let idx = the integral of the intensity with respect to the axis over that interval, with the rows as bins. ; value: 27.7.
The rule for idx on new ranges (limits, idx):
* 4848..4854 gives 30.9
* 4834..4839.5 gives 33.6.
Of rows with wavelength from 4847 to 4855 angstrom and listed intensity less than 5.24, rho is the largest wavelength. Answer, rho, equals 4853.41 angstrom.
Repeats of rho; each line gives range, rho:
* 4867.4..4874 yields 4871.32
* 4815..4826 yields 4822.22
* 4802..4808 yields 4807.81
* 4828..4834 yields 4832.22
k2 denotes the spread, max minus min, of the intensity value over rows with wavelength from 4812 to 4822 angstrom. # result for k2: 2.04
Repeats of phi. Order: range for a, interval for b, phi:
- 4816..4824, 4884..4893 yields -0.2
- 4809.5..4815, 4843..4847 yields 0.6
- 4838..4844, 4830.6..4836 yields -0.6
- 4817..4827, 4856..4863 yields 0.0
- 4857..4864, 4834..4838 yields -0.1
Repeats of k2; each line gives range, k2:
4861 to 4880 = 1.87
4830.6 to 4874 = 2.91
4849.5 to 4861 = 2.00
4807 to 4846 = 2.90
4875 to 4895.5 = 3.02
